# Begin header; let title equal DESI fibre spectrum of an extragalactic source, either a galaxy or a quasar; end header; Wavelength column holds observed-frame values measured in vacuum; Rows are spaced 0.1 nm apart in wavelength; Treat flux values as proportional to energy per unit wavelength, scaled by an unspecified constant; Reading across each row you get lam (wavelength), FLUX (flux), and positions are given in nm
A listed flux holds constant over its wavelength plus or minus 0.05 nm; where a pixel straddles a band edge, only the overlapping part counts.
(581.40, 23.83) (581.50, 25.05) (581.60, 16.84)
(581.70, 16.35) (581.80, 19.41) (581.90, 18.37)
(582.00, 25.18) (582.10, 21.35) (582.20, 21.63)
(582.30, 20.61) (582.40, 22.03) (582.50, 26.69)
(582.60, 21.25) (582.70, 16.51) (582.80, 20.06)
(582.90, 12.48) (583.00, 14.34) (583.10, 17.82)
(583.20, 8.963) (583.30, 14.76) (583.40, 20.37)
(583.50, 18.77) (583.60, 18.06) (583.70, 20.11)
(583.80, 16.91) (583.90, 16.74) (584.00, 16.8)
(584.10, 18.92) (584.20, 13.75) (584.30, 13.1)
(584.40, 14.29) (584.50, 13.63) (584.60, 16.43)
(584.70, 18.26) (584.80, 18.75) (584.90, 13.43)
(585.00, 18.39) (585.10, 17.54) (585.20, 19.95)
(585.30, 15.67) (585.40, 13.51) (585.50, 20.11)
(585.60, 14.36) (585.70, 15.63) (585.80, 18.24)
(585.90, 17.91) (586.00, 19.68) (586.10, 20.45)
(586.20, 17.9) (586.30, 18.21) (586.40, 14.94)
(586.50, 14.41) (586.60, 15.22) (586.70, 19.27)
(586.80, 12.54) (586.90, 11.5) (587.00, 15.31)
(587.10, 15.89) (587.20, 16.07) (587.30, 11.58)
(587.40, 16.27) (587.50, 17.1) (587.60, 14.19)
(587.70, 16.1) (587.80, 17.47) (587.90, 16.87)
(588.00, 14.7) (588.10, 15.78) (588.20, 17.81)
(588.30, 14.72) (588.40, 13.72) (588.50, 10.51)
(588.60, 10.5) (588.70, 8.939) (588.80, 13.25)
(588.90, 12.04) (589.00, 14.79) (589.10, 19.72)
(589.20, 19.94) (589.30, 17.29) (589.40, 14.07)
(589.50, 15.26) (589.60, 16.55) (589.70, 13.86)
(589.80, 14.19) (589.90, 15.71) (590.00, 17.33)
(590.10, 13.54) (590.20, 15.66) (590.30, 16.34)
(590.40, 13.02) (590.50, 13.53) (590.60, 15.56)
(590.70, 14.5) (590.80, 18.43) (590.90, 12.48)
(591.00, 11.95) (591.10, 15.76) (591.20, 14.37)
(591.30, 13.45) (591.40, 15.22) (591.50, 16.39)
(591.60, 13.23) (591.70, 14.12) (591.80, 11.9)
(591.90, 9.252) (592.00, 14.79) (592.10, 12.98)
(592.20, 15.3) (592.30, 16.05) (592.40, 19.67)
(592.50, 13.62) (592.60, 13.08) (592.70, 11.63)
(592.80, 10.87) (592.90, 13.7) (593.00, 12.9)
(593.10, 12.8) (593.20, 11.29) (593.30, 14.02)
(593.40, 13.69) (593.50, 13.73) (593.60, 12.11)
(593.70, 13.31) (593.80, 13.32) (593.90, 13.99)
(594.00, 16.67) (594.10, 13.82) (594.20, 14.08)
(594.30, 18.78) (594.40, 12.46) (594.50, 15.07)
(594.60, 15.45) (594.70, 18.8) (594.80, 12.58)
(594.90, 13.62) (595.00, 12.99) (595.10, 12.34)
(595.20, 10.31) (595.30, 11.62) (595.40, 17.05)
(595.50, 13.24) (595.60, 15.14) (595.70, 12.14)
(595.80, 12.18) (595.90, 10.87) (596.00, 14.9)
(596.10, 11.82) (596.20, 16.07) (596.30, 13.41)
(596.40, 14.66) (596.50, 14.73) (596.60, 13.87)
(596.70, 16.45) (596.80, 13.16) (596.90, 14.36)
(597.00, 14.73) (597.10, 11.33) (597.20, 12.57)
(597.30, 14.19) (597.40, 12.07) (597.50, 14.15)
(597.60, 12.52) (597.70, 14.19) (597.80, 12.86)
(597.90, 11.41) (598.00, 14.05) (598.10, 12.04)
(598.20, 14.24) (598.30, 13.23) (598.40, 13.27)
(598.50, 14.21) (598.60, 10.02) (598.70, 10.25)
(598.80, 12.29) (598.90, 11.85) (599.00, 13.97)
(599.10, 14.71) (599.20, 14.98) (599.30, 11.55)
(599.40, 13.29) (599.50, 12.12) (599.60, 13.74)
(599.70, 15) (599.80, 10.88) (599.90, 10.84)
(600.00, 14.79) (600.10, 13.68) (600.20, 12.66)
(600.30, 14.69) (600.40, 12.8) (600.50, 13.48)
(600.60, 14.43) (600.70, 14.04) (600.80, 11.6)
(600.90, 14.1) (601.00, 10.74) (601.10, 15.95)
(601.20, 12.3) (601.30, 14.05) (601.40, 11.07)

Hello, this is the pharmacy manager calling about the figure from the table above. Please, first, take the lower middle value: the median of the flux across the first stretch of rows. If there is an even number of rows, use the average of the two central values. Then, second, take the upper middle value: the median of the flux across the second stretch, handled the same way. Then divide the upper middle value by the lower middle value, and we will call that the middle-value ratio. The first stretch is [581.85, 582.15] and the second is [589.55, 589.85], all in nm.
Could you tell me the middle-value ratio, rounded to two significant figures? 0.66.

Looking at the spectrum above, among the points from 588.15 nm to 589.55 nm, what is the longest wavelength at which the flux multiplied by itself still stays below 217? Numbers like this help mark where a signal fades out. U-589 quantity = 589.40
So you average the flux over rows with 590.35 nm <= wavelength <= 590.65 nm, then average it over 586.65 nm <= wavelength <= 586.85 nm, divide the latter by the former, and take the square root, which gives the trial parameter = 1.06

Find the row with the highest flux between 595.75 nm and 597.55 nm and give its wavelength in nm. 596.70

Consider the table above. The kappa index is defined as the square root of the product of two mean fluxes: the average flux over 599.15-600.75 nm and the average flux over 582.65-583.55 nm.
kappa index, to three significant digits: 14.6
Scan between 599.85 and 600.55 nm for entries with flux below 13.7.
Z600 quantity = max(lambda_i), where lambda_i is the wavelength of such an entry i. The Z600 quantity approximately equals 600.50 nm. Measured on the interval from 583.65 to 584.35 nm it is 584.30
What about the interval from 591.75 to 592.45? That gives 592.10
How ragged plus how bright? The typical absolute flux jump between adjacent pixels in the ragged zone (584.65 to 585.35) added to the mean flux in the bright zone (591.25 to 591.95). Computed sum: 16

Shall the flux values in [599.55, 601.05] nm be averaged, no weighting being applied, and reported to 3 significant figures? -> 13.2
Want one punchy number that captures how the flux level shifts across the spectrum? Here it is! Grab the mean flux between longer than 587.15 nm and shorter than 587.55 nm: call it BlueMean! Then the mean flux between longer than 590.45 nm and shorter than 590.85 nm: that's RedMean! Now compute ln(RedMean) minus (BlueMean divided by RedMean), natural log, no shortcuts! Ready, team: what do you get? 1.76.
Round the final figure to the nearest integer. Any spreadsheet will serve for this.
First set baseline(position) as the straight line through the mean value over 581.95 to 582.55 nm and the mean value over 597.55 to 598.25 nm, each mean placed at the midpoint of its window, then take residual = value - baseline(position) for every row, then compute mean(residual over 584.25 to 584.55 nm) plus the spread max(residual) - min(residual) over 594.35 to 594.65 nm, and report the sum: -5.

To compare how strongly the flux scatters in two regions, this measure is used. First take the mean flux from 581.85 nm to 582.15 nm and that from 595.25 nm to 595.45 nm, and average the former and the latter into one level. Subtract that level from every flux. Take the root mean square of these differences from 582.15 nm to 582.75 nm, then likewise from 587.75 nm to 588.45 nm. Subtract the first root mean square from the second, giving -2.0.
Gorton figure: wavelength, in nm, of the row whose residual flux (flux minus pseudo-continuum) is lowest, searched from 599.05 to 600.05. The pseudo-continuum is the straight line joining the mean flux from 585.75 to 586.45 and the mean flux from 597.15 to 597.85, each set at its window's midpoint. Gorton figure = 599.80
